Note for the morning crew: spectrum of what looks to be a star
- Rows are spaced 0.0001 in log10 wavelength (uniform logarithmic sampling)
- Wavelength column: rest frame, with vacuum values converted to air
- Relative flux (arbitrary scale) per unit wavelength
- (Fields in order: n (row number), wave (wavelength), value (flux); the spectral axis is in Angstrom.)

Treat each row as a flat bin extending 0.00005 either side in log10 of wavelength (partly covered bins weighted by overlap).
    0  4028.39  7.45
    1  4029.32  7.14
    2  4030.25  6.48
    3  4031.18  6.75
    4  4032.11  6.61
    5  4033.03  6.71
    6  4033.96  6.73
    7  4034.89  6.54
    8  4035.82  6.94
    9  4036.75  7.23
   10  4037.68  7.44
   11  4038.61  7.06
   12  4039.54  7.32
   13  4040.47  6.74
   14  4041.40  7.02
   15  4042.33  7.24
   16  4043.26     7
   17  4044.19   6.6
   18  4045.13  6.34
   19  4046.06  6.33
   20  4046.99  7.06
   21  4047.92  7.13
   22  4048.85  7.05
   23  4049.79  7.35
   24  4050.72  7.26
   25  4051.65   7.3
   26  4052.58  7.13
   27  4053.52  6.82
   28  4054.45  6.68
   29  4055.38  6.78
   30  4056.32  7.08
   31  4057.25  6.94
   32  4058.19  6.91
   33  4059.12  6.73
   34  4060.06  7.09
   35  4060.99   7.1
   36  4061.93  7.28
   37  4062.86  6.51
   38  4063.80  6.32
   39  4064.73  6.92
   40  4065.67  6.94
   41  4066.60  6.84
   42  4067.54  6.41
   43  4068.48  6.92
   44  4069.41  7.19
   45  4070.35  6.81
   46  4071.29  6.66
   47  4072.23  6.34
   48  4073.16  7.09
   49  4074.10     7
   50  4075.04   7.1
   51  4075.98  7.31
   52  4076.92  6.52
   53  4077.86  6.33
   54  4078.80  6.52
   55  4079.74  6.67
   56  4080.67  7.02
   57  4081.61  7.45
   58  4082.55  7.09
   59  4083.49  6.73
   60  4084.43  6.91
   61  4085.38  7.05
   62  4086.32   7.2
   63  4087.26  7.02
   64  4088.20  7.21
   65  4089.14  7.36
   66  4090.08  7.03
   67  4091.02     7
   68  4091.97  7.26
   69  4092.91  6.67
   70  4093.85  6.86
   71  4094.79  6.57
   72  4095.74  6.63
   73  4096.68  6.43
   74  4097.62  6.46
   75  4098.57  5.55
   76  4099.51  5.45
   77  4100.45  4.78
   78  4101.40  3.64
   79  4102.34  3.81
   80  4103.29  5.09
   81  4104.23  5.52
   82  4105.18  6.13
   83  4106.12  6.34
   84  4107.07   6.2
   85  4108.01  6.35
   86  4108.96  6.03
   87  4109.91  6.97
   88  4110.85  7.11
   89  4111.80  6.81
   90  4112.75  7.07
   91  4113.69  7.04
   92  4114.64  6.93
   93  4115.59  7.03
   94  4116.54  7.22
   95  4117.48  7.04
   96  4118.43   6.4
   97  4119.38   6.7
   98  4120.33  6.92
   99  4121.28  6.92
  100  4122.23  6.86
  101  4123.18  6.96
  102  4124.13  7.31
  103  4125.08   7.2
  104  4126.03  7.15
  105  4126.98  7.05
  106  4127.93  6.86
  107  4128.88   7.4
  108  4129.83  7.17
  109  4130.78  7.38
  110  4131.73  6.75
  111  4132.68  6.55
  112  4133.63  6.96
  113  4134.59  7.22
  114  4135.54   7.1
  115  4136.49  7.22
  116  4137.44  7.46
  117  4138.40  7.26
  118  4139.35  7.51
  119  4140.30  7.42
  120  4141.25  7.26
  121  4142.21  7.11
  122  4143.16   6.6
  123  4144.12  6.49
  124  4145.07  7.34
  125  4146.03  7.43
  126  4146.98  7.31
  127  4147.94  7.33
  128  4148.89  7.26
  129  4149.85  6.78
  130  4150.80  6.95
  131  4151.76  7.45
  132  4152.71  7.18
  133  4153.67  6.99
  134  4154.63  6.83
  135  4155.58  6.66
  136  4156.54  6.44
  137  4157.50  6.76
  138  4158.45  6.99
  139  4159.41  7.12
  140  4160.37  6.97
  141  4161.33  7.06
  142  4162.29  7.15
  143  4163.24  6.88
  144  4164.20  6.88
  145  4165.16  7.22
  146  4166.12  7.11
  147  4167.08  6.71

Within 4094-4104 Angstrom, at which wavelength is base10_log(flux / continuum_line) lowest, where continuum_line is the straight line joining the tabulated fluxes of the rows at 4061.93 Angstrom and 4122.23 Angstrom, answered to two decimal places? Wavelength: 4101.40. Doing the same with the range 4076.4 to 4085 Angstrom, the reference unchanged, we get 4077.86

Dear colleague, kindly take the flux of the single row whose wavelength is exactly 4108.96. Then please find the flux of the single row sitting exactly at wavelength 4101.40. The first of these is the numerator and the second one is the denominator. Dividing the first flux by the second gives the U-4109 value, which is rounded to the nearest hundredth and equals 1.66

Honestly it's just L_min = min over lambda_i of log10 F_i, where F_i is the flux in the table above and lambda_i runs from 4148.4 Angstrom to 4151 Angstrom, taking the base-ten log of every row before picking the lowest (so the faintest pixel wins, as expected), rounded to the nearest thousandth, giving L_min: 0.831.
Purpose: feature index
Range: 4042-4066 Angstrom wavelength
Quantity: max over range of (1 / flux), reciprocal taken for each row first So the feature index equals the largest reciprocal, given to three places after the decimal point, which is 0.158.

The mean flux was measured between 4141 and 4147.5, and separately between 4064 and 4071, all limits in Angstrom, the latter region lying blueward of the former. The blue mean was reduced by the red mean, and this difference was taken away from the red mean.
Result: 7.29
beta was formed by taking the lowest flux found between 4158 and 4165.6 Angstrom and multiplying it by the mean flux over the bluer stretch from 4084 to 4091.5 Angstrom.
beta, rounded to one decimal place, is 48.8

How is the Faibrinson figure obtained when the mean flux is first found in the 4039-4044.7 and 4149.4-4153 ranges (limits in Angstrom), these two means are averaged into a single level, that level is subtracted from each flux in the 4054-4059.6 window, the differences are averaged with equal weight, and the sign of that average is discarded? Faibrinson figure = 0.19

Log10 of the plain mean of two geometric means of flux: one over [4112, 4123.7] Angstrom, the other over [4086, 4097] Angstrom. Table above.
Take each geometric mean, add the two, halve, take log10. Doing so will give 0.840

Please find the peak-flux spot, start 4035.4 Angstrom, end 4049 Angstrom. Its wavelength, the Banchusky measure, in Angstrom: 4037.68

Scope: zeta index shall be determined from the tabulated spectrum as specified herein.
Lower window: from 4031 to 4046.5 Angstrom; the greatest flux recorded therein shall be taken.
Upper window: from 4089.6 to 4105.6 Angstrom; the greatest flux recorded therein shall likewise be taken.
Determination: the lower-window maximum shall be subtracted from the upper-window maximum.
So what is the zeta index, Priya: -0.18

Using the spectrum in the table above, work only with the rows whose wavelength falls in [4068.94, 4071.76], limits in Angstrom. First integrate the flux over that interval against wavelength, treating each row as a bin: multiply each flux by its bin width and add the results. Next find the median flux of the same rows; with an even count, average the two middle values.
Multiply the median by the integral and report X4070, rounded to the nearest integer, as 132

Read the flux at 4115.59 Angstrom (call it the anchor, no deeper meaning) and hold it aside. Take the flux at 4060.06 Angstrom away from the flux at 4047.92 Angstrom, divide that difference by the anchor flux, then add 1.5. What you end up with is 1.51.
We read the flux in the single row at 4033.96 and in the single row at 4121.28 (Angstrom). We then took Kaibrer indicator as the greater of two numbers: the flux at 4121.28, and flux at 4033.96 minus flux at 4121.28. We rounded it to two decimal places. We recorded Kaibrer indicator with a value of 6.92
